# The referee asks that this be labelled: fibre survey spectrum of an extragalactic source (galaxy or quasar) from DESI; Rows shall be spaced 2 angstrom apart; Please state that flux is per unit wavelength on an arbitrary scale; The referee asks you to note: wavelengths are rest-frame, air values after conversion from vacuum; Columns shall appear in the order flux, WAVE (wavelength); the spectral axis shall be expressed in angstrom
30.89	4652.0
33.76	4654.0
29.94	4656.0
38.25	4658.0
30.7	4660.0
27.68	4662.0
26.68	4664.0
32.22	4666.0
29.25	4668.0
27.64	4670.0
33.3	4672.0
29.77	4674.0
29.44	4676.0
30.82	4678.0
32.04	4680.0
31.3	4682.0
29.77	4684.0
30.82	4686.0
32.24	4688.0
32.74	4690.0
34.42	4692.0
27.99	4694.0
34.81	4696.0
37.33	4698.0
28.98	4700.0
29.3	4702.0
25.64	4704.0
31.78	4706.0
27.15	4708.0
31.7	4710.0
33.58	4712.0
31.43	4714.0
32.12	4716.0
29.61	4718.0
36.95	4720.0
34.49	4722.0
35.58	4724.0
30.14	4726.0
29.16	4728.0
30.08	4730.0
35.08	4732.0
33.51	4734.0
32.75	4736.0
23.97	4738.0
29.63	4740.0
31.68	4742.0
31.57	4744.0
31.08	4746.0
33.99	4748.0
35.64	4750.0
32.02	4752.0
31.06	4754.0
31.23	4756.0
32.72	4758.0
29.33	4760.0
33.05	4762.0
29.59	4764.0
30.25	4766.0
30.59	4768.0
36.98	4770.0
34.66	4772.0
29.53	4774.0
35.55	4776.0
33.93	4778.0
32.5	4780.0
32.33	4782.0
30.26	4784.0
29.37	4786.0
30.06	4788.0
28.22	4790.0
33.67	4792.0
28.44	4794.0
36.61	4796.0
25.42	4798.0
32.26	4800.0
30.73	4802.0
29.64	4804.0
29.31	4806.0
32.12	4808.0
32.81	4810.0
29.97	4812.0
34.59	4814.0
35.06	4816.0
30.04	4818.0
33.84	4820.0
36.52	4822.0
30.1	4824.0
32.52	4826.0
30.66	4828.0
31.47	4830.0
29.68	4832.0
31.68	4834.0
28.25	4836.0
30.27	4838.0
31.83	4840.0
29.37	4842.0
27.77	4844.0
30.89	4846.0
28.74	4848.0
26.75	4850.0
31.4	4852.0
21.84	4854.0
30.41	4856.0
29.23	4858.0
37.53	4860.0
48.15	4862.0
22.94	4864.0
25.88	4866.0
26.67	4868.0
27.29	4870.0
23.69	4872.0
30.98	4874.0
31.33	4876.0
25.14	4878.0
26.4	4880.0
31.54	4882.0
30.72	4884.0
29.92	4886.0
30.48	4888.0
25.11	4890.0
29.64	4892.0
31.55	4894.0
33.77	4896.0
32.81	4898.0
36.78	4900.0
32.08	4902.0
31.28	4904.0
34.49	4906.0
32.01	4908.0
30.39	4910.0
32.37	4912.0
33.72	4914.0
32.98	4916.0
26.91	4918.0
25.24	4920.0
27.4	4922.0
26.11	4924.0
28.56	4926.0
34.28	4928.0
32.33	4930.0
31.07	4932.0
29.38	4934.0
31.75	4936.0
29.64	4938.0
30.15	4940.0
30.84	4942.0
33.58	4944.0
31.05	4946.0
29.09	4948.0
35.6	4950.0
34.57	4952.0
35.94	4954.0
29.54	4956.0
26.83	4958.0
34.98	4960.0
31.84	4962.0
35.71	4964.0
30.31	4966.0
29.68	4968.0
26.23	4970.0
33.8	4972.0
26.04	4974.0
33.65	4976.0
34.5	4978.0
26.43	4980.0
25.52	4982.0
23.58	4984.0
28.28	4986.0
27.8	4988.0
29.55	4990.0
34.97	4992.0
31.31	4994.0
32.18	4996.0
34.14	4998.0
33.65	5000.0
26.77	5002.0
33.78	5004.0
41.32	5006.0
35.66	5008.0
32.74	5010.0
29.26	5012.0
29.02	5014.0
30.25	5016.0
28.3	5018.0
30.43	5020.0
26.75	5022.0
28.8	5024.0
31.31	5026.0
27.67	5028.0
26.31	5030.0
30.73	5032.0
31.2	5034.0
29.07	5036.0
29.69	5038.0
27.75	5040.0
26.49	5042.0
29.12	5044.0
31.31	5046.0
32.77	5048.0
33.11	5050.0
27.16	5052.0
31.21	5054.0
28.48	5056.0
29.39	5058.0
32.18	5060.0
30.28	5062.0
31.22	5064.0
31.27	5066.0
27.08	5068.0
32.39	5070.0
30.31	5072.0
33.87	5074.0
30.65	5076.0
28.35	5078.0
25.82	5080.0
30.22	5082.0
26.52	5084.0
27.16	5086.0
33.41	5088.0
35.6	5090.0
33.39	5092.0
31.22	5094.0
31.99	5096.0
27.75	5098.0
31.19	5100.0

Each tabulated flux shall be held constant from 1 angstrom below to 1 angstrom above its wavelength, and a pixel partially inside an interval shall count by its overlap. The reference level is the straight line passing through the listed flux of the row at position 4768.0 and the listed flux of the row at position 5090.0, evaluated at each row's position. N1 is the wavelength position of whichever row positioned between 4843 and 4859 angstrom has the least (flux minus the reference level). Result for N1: 4854.0 angstrom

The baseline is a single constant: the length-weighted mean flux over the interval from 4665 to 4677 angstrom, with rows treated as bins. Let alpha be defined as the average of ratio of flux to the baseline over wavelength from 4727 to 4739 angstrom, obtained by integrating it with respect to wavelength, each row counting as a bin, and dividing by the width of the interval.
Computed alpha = 1.02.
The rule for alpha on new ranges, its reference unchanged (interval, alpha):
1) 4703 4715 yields 1.00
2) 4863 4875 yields 0.87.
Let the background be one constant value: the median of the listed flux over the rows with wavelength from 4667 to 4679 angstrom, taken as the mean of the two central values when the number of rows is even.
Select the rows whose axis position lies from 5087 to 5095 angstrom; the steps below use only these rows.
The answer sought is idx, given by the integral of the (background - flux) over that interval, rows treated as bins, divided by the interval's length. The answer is -4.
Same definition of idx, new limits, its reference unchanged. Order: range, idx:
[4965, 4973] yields 0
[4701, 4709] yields 1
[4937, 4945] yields -1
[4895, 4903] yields -4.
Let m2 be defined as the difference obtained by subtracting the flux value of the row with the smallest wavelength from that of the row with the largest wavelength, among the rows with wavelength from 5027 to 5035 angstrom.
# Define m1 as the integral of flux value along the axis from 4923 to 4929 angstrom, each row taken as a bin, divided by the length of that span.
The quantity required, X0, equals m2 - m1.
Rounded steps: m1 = 30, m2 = 4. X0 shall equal -26.1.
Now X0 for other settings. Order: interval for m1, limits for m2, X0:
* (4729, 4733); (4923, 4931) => -26.4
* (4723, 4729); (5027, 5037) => -30.2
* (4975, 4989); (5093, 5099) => -32.0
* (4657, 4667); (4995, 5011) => -30.5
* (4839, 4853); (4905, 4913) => -31.7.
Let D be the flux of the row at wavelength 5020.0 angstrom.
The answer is 30.43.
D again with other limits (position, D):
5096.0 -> 31.99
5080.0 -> 25.82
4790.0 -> 28.22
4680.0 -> 32.04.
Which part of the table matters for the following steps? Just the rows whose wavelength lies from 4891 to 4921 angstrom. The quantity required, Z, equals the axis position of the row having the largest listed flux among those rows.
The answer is 4900.0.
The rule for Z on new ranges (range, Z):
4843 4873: 4862.0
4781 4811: 4796.0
